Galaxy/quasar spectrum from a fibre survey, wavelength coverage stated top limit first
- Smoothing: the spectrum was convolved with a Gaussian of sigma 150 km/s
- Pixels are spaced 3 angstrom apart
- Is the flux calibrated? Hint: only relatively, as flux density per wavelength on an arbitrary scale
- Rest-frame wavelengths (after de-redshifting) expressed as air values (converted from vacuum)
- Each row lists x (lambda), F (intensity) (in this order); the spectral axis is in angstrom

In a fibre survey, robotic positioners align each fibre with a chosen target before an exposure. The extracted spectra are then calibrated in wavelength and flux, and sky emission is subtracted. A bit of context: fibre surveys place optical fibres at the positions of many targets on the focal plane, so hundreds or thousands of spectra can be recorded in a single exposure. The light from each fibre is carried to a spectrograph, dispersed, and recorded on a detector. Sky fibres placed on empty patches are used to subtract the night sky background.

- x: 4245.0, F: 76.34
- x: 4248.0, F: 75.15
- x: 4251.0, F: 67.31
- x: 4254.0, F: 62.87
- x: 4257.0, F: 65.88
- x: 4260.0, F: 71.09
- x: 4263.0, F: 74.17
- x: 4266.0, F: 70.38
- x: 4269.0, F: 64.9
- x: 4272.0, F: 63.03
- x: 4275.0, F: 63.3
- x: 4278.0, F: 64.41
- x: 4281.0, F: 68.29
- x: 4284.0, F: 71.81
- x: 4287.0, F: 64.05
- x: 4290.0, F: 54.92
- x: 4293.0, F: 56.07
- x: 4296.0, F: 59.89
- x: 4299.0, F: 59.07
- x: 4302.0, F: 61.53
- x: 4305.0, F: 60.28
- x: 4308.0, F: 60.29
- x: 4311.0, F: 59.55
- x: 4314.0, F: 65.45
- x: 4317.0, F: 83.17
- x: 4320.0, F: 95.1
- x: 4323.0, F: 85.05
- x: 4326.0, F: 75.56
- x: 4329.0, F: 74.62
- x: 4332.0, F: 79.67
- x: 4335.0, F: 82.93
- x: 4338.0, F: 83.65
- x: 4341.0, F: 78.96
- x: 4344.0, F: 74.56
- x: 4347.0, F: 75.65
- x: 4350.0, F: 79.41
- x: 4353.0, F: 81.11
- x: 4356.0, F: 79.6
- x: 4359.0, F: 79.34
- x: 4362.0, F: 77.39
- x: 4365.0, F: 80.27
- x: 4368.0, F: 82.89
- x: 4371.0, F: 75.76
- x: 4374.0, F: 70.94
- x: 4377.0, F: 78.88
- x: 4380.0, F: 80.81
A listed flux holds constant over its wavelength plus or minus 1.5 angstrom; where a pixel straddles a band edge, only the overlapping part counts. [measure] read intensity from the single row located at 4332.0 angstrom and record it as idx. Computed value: 79.67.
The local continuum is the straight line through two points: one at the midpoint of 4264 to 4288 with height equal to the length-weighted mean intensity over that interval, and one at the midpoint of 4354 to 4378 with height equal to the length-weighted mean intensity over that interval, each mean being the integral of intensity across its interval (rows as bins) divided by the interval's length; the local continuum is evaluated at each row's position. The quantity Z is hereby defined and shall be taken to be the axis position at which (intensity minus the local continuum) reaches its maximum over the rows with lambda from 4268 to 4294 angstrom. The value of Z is 4284.0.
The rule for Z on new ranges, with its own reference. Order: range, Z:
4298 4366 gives 4320.0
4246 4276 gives 4248.0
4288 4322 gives 4320.0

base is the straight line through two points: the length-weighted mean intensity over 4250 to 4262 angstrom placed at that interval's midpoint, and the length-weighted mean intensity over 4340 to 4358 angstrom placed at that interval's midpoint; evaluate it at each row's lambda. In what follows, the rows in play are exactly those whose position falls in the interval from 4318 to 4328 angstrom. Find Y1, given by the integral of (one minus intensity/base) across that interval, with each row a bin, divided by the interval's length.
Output -0.13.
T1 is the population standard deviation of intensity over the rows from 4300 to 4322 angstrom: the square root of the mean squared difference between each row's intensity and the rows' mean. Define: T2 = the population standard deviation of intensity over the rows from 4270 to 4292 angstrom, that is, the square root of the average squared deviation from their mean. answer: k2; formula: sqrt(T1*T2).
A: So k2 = 7.9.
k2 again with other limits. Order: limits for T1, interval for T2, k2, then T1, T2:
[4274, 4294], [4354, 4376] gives 4.5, 6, 3.6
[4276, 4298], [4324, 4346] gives 4.5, 6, 3.5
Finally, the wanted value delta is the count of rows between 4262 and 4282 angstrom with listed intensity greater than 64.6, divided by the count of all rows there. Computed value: 0.6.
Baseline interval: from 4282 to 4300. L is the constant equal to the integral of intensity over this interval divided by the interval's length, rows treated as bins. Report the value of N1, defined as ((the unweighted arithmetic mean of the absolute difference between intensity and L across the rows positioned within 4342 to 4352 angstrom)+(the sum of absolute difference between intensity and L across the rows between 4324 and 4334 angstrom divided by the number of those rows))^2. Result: 943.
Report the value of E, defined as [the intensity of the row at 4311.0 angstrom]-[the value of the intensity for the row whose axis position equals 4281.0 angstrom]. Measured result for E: -9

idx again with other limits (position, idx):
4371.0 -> 75.76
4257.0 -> 65.88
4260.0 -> 71.09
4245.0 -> 76.34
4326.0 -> 75.56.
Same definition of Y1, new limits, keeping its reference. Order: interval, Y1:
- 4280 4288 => 0.03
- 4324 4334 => -0.02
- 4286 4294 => 0.18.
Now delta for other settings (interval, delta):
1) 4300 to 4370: 0.8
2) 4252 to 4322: 0.4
